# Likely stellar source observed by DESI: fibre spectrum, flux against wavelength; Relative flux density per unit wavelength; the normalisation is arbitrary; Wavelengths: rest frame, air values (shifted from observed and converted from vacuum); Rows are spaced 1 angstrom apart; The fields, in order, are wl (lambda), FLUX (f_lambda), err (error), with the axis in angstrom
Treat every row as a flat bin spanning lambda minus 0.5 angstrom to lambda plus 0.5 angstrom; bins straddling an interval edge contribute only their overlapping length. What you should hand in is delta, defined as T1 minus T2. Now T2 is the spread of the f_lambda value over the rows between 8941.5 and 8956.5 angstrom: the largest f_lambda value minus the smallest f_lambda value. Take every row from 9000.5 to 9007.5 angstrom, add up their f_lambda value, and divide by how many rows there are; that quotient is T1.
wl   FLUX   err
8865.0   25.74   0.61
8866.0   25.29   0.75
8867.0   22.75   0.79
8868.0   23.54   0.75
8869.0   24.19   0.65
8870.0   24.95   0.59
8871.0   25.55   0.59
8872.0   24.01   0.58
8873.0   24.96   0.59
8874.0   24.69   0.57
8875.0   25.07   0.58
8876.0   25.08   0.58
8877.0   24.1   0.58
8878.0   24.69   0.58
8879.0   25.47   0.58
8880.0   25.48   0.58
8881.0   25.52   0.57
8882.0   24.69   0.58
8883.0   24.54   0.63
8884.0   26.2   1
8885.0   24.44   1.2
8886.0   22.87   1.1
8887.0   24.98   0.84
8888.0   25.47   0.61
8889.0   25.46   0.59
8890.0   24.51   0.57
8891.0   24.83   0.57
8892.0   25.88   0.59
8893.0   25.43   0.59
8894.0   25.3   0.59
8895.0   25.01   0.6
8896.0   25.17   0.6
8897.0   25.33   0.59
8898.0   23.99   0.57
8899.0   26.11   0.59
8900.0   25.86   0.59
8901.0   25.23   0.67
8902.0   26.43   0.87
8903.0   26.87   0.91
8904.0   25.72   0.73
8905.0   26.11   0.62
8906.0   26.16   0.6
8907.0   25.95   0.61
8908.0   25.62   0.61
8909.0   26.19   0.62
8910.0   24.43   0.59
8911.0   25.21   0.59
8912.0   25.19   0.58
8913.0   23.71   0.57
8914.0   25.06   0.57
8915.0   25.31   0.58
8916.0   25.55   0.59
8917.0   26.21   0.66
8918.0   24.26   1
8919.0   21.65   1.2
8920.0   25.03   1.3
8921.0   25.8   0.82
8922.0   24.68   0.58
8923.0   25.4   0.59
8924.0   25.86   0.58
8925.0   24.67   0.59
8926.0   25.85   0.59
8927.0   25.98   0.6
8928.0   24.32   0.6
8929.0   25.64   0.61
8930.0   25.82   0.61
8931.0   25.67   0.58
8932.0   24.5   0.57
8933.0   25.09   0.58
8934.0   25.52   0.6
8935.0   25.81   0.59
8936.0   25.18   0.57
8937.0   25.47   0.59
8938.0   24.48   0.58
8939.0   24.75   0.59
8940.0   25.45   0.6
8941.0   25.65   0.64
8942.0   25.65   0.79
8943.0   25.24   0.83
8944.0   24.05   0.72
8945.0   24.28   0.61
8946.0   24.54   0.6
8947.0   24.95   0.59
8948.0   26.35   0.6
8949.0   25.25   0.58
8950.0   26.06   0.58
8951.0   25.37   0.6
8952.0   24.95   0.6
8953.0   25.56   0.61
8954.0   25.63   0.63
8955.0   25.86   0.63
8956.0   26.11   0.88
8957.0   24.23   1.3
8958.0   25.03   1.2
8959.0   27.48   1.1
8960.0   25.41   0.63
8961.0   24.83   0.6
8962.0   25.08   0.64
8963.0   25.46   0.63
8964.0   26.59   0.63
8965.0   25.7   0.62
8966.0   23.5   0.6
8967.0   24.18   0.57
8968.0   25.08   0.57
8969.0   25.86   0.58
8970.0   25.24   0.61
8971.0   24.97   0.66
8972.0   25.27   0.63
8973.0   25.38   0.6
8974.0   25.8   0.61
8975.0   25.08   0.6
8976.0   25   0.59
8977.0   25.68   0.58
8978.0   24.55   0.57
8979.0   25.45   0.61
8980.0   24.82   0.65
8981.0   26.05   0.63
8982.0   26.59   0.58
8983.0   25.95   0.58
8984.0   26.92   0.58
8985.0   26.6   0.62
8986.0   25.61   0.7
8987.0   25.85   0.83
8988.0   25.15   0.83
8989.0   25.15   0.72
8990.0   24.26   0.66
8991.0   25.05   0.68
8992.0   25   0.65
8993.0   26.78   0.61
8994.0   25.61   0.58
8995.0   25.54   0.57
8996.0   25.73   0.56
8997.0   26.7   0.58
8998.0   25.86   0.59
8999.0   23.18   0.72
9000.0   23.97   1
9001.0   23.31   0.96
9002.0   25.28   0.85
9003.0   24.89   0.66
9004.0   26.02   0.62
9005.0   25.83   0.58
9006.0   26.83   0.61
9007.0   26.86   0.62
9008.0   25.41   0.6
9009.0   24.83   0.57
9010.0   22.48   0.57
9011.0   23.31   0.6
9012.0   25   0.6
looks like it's 23.3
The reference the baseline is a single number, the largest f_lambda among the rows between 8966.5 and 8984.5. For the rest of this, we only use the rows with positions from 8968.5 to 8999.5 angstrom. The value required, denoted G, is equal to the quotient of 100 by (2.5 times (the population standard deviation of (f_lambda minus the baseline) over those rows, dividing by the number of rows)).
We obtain 52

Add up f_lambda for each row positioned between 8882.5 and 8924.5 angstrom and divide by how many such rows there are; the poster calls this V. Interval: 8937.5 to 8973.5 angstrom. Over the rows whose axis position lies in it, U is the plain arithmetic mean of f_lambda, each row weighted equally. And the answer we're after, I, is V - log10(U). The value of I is 23.8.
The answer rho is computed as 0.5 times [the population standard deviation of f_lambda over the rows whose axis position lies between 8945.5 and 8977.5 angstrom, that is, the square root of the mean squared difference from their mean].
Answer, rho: 0.37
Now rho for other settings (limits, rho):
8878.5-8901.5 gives 0.36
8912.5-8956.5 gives 0.41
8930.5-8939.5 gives 0.23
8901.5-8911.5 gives 0.32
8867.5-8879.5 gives 0.29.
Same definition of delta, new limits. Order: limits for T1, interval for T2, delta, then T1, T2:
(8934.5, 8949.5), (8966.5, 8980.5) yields 23.5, 25.1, 1.68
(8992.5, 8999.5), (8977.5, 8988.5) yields 23.3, 25.6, 2.37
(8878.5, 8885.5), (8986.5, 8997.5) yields 22.7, 25.2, 2.52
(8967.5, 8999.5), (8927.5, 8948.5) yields 23.2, 25.5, 2.30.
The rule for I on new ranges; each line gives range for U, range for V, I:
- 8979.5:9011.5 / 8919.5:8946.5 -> 23.8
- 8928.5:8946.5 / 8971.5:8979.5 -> 23.9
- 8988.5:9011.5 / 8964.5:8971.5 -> 23.5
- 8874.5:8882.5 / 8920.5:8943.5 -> 23.9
